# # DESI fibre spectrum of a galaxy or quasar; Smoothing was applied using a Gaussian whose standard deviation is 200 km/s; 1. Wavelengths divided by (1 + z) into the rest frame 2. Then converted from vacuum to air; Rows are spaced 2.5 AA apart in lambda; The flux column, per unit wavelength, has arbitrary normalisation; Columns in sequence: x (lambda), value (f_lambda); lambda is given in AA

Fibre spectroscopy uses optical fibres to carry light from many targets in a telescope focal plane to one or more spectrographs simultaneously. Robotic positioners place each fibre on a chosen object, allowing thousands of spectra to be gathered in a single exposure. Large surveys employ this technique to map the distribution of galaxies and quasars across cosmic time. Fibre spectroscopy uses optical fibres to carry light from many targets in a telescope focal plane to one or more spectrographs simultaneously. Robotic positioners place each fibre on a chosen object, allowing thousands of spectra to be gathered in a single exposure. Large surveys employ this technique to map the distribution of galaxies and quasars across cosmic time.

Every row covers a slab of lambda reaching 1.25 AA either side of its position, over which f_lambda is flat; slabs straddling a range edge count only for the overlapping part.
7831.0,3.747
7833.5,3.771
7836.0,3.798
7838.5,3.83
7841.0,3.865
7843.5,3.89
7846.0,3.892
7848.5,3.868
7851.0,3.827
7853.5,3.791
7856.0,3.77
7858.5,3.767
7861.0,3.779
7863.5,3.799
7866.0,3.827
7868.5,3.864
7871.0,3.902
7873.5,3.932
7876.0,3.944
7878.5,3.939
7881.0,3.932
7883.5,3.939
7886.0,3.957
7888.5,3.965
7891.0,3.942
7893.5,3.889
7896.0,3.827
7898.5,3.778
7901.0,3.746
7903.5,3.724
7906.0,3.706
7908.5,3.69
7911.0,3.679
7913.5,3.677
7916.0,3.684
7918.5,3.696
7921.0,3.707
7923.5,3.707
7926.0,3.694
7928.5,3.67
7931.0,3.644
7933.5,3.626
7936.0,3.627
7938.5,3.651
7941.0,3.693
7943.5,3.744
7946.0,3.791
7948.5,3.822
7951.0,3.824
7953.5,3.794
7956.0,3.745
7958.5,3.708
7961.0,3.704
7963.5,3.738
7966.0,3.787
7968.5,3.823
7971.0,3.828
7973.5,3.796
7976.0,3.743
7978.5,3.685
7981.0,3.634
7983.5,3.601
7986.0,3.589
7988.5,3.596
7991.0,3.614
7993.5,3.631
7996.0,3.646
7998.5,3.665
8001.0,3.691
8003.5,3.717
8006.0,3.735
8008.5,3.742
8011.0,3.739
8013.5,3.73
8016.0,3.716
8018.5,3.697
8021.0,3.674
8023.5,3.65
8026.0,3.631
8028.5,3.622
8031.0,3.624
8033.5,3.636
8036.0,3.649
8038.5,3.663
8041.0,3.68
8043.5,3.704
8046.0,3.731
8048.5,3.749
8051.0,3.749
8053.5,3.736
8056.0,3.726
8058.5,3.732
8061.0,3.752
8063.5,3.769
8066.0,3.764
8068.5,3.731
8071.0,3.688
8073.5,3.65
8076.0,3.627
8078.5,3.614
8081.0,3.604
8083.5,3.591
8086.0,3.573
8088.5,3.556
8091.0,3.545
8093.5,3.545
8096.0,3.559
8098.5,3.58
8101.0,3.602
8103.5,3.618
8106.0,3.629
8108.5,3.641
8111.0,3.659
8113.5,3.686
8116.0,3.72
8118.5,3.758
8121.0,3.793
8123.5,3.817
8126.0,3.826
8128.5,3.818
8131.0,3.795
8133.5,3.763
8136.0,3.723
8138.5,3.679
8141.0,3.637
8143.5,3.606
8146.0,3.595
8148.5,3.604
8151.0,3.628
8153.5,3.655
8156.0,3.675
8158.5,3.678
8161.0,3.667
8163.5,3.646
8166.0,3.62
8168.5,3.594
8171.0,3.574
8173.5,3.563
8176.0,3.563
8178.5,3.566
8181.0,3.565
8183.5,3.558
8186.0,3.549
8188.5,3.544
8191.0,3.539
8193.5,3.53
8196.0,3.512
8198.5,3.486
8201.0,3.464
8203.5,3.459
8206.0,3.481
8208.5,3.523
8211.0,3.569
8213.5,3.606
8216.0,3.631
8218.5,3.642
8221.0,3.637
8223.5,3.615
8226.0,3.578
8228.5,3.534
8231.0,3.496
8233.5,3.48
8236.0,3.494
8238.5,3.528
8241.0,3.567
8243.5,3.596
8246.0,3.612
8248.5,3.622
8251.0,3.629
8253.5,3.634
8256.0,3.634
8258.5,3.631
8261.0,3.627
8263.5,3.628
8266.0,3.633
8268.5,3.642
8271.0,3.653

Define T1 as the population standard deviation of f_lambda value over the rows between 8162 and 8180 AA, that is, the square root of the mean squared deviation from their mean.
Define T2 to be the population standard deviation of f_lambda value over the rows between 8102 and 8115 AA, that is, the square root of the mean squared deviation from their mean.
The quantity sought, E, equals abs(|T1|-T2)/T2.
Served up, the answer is 0.3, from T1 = 0.030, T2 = 0.024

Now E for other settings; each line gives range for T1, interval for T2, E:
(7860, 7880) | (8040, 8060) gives 1.8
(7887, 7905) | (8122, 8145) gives 0.1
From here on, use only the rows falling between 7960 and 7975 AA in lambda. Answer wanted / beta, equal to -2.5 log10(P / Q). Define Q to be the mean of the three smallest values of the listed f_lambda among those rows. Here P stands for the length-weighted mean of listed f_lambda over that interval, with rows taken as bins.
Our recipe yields -0.011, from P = 3.78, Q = 3.74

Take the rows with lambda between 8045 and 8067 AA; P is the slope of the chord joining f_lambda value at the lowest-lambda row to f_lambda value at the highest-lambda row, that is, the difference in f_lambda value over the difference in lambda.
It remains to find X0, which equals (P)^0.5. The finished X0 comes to 0.041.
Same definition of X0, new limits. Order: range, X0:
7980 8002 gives 0.053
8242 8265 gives 0.040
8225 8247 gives 0.041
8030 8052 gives 0.079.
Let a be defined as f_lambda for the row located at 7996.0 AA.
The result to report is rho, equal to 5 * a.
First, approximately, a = 3.646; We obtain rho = 18.2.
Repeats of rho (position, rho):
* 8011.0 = 18.7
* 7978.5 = 18.4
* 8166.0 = 18.1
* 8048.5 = 18.7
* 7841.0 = 19.3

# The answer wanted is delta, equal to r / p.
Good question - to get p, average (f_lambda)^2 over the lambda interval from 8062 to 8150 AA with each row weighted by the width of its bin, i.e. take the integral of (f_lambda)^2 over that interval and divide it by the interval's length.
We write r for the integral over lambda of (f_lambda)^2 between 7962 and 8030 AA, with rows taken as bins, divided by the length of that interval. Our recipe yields 1.01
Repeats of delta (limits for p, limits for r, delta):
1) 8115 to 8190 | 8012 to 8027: 1.01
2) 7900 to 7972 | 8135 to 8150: 0.96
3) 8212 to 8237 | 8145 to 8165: 1.04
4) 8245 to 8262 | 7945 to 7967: 1.08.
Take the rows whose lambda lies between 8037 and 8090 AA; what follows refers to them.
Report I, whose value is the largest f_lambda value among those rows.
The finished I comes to 3.769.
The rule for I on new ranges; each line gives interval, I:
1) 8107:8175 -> 3.826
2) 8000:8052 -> 3.749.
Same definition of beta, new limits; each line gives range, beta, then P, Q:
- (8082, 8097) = -0.004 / 3.56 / 3.55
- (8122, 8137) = -0.009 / 3.79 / 3.76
